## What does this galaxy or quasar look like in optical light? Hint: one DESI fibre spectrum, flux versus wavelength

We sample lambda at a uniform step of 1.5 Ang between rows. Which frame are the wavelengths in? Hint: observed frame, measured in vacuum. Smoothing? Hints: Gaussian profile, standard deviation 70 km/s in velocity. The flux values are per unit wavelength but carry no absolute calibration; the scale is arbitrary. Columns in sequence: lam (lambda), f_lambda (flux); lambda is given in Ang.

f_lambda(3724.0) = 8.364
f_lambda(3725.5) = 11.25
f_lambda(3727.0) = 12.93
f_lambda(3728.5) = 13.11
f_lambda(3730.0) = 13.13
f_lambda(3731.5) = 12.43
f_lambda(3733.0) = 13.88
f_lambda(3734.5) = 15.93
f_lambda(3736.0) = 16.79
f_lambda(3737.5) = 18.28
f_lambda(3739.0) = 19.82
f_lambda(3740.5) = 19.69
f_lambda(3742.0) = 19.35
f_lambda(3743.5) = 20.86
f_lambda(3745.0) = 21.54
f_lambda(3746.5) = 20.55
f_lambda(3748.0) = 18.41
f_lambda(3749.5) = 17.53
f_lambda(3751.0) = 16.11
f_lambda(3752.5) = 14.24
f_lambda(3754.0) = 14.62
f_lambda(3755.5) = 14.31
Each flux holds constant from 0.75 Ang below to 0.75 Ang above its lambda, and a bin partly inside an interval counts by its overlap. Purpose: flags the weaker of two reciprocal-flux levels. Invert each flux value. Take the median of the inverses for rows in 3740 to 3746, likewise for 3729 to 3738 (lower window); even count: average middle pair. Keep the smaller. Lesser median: 0.049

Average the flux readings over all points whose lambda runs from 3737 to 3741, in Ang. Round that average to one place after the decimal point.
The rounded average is 19.3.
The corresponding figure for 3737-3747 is 20.0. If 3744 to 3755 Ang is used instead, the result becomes 17.6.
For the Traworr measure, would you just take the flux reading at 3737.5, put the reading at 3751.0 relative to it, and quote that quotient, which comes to 0.88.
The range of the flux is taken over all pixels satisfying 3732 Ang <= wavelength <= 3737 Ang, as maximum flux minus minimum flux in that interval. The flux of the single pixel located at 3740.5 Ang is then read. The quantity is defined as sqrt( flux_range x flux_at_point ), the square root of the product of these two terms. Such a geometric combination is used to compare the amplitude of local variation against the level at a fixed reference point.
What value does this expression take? 7.6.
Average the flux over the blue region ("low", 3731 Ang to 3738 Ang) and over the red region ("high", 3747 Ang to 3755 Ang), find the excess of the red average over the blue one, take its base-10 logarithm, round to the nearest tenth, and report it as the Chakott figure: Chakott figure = -0.1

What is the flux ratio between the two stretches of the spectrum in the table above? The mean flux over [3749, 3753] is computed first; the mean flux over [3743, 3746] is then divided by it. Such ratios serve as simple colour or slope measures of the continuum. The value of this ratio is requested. 1.33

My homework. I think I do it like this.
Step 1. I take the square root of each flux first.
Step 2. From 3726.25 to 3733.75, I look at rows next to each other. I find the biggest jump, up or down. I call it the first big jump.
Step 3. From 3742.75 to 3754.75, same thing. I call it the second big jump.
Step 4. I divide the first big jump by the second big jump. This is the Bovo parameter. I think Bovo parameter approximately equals 0.82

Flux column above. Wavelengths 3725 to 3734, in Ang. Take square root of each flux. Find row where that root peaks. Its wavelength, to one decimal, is 3733.0 Ang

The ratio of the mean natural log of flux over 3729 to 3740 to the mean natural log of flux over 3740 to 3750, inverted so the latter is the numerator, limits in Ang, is 1.09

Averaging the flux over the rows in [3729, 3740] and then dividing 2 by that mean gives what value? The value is 0.127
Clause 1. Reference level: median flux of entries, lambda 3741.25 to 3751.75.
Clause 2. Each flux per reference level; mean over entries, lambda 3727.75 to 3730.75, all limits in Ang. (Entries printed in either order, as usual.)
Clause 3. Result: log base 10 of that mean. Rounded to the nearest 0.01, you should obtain -0.17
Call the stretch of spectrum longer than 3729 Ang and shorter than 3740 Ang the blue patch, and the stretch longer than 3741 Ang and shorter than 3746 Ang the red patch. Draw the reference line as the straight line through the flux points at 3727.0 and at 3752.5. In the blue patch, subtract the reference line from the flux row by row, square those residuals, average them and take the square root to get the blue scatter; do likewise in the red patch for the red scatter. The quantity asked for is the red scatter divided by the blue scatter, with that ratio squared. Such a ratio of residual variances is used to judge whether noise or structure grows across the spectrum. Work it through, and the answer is 4.0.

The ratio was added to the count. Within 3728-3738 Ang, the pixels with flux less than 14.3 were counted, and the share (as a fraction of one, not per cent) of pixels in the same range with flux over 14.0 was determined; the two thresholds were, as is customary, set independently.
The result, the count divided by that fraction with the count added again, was 13.3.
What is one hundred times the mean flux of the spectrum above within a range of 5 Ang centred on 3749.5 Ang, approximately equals 1735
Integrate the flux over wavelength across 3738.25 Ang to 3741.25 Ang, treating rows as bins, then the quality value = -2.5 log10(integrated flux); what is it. -4.43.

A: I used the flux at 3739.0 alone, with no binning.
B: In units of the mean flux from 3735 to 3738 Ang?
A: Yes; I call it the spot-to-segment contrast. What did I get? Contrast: 1.1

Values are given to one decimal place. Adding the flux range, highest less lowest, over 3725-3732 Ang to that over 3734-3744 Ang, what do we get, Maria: 6.8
